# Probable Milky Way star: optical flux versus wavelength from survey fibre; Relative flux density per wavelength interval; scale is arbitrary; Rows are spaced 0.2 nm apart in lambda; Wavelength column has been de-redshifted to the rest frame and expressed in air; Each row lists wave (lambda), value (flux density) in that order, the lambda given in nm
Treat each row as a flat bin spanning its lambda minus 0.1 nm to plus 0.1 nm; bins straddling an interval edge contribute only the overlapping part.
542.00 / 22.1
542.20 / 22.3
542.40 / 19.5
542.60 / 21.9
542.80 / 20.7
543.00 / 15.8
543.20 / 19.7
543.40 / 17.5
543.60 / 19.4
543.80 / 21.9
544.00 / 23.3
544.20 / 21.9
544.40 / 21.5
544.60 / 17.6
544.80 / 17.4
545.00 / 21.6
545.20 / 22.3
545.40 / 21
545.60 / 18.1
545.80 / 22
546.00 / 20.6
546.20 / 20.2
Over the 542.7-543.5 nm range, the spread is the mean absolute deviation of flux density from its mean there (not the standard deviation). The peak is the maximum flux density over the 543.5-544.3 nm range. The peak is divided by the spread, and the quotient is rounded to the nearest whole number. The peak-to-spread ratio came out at 13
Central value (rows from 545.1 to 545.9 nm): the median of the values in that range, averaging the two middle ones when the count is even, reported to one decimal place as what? 21.5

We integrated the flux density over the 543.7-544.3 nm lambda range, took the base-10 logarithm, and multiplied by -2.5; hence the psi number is -2.819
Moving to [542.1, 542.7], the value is -2.763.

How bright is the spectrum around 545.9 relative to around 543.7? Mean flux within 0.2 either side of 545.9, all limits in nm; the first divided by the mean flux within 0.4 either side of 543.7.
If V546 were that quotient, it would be 1.04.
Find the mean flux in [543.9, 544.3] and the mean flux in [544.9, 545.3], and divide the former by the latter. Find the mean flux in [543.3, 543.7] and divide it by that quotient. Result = 18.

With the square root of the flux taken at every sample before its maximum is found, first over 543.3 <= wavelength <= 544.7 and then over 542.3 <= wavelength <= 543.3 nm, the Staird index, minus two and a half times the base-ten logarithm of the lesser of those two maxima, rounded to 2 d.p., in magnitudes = -1.68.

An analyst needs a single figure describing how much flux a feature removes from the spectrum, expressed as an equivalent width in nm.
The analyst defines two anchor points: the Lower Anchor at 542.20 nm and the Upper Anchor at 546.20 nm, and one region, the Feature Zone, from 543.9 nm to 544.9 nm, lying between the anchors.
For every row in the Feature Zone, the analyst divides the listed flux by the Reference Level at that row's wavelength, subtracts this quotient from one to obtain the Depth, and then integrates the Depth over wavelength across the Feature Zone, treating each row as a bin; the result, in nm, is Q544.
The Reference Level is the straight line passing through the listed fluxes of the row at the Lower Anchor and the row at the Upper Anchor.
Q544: 0.039 nm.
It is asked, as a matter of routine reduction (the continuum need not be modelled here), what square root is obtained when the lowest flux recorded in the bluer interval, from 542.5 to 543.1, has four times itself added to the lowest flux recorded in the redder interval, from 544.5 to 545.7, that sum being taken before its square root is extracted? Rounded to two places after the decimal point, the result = 8.98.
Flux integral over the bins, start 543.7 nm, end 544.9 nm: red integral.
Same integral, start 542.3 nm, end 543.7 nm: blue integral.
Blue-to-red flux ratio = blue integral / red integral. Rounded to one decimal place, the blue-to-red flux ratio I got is 1.1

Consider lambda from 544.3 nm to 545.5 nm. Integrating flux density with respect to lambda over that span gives 24.3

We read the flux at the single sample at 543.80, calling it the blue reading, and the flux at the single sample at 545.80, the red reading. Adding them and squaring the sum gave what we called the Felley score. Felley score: 1927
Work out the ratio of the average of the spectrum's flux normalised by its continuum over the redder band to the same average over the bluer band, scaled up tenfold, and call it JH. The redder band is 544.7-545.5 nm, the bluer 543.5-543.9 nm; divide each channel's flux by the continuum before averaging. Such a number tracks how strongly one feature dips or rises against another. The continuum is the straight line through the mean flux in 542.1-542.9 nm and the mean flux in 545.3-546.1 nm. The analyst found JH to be 10.1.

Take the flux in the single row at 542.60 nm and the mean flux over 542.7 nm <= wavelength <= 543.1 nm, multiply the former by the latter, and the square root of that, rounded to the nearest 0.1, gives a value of 20.0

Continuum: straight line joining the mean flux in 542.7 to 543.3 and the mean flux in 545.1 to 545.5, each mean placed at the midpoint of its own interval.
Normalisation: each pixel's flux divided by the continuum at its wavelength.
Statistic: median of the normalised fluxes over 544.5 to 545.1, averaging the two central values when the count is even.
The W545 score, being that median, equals 0.85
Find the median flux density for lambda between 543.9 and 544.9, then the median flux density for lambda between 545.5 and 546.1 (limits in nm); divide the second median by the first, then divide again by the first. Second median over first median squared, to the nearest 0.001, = 0.045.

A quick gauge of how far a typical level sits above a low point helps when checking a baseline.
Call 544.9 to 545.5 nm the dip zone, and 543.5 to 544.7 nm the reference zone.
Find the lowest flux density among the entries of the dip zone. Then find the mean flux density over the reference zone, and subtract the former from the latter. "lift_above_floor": 0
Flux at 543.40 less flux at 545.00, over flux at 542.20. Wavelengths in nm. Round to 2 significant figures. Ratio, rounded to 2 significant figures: -0.18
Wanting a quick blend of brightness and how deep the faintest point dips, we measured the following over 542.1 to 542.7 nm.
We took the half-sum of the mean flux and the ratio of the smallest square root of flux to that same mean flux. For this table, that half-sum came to 10.7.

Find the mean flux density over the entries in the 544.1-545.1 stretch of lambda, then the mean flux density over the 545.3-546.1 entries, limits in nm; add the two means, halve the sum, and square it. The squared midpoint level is 409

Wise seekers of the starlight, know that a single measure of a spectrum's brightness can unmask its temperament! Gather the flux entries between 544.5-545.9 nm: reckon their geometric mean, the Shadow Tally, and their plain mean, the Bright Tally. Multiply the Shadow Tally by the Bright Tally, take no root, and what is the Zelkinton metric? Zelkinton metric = 398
